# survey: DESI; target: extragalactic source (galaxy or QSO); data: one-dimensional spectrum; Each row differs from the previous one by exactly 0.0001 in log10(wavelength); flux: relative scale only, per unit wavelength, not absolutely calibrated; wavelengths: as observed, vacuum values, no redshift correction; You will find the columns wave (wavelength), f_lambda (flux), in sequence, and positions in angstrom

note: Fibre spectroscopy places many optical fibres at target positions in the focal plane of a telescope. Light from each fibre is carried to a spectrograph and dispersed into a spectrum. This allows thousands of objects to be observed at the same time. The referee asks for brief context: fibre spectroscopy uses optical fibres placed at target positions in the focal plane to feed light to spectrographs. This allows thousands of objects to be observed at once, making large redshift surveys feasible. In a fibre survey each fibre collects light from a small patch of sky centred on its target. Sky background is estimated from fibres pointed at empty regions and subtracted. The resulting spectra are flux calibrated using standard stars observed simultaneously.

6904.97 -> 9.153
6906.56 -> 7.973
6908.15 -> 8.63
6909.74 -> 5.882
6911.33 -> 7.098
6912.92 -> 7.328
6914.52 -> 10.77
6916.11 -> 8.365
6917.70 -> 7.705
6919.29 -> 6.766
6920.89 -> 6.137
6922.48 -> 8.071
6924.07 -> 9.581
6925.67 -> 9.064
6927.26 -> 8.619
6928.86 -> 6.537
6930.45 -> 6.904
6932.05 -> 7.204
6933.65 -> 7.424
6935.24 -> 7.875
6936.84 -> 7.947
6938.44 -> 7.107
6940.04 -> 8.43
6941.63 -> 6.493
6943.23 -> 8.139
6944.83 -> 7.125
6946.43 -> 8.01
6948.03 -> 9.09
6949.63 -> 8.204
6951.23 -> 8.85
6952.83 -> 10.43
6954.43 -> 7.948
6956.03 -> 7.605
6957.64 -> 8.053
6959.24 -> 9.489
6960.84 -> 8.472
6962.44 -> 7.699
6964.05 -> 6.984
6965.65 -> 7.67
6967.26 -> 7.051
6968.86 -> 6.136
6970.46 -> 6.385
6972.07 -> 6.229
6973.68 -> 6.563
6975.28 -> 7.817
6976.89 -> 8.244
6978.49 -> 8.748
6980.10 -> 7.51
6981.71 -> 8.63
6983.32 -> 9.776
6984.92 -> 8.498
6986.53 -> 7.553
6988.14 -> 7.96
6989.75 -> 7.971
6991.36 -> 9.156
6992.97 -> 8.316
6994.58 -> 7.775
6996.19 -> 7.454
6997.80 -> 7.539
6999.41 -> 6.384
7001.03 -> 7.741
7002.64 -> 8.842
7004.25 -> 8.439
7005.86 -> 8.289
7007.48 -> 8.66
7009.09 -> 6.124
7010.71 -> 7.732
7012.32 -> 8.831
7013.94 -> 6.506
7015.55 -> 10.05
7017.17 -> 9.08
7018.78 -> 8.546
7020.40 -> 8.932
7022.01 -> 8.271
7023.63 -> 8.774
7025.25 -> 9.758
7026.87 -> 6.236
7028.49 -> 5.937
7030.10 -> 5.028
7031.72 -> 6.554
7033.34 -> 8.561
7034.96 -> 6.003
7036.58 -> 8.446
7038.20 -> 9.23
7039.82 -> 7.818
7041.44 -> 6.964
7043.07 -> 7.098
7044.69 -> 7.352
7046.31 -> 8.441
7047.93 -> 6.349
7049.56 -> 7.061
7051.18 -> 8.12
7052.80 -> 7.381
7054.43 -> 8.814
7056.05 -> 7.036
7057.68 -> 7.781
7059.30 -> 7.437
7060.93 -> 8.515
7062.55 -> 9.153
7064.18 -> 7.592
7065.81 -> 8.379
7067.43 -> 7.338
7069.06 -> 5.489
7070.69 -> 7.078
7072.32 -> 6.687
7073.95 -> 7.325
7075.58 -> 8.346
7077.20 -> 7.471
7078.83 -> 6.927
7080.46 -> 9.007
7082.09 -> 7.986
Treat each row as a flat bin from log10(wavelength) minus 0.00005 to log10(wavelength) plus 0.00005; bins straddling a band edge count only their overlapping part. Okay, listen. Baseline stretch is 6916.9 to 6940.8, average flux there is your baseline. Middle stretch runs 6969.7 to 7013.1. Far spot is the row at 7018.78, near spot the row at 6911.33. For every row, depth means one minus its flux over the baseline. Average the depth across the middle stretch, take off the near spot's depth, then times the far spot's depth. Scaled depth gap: 0.012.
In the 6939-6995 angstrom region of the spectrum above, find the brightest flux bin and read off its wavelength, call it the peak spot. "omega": 6952.83 angstrom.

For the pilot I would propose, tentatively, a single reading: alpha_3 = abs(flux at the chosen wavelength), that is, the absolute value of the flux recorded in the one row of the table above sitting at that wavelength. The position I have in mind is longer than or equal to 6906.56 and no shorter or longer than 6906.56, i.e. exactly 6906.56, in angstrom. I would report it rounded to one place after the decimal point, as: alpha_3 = 8.0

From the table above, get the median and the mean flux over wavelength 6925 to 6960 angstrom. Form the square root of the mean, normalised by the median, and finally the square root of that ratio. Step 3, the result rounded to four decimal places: 0.5958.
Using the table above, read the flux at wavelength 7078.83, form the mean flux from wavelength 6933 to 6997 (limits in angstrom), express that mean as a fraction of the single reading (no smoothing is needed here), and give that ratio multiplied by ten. 11.4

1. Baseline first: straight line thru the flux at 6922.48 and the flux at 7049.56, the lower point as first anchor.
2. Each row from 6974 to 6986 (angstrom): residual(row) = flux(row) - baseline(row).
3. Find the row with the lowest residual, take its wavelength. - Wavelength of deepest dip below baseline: 6980.10 angstrom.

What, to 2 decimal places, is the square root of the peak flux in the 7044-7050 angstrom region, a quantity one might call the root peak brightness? 2.91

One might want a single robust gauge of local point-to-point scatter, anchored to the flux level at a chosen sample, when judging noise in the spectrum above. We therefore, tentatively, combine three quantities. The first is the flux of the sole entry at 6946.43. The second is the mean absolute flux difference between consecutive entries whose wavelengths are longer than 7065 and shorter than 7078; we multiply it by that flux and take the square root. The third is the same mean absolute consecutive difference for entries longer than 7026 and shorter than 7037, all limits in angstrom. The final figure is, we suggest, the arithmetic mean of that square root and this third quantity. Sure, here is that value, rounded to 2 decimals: 2.27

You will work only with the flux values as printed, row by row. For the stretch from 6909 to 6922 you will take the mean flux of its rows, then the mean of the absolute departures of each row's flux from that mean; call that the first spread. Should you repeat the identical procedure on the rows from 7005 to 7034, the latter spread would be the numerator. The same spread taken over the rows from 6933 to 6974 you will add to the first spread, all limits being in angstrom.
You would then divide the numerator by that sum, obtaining 0.7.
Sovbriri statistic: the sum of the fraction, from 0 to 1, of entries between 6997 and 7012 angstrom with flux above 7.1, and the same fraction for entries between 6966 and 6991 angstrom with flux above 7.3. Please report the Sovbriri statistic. 1.44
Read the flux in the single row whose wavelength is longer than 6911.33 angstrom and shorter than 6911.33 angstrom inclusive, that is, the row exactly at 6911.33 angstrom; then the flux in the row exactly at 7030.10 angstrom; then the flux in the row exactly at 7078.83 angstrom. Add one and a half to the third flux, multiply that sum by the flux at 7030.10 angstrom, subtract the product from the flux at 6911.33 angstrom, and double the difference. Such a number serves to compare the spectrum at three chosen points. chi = -71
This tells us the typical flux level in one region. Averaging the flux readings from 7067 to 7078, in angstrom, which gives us 7.1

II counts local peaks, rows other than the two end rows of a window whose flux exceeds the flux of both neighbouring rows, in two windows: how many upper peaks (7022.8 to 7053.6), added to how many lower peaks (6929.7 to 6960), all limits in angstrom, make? 10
